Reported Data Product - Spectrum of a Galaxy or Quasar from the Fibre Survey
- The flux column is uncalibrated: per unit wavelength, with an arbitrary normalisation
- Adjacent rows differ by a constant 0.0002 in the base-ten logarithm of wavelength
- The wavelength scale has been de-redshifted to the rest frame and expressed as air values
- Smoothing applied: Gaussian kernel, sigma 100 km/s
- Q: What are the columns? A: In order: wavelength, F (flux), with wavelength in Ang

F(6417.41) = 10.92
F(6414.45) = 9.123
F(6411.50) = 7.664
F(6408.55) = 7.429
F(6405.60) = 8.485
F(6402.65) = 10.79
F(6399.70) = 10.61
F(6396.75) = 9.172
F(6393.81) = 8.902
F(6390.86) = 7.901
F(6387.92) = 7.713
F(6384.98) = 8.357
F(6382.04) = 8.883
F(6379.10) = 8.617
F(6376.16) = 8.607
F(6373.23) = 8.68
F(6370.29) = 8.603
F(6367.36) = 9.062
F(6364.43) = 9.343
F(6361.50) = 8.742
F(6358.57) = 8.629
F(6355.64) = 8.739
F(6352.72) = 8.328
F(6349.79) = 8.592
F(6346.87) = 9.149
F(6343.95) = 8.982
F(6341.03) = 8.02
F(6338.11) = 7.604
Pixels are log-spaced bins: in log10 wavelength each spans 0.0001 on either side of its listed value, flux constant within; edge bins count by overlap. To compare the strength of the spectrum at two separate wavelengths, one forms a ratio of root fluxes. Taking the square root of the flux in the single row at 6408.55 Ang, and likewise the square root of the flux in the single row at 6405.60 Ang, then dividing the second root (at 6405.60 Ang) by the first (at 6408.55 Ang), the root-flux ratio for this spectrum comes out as 1.07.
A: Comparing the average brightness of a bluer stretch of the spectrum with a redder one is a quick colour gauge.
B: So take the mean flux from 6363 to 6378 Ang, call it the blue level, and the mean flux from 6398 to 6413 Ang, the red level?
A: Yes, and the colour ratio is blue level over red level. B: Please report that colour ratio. 0.98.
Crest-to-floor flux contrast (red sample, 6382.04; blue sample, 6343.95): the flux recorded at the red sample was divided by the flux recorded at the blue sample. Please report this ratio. 0.99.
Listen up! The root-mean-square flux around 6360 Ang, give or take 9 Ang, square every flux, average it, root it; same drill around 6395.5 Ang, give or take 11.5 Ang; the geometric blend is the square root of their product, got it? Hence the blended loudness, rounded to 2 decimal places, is 8.93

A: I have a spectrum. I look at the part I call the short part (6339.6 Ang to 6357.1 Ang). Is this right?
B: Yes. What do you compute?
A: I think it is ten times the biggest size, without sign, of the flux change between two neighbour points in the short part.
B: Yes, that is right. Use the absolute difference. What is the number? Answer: 10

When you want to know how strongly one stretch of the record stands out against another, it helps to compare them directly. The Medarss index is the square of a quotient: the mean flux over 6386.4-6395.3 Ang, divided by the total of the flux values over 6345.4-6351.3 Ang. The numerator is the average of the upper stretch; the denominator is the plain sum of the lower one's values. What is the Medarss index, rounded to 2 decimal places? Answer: 0.21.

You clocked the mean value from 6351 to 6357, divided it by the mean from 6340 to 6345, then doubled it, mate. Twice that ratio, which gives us 2.01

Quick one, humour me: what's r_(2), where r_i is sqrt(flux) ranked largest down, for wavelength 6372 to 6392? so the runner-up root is 2.95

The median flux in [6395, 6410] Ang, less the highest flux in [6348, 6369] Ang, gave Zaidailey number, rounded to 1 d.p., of -0.2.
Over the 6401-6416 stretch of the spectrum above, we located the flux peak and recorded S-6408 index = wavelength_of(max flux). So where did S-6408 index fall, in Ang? 6402.65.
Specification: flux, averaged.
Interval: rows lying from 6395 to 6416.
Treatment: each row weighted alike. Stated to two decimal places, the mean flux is 9.04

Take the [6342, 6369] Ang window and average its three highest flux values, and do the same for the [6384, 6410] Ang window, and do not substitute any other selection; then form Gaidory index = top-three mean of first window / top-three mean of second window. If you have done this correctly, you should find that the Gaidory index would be 0.90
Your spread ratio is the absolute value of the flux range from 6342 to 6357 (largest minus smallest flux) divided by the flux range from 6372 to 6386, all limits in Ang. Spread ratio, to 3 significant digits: 1.56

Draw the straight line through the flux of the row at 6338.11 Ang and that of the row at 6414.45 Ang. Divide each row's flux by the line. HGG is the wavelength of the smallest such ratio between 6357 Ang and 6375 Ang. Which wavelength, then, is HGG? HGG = 6370.29 Ang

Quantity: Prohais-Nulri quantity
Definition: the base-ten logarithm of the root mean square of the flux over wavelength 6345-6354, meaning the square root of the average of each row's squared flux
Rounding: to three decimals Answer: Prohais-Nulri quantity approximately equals 0.939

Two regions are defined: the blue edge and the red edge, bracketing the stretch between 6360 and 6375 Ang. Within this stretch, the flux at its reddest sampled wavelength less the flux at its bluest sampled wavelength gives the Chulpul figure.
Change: -0.1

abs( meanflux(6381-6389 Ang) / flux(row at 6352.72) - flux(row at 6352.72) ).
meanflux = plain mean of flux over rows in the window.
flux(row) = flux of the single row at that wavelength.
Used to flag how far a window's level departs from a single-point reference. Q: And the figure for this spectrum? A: 7.33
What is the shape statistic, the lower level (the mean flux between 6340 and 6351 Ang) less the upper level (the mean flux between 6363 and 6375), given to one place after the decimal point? -0.2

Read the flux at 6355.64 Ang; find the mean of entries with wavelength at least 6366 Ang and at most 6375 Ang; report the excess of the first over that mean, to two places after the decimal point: -0.04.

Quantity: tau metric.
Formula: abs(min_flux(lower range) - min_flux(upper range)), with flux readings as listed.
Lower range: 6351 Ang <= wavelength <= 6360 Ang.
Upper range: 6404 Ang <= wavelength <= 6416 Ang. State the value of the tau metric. 0.90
